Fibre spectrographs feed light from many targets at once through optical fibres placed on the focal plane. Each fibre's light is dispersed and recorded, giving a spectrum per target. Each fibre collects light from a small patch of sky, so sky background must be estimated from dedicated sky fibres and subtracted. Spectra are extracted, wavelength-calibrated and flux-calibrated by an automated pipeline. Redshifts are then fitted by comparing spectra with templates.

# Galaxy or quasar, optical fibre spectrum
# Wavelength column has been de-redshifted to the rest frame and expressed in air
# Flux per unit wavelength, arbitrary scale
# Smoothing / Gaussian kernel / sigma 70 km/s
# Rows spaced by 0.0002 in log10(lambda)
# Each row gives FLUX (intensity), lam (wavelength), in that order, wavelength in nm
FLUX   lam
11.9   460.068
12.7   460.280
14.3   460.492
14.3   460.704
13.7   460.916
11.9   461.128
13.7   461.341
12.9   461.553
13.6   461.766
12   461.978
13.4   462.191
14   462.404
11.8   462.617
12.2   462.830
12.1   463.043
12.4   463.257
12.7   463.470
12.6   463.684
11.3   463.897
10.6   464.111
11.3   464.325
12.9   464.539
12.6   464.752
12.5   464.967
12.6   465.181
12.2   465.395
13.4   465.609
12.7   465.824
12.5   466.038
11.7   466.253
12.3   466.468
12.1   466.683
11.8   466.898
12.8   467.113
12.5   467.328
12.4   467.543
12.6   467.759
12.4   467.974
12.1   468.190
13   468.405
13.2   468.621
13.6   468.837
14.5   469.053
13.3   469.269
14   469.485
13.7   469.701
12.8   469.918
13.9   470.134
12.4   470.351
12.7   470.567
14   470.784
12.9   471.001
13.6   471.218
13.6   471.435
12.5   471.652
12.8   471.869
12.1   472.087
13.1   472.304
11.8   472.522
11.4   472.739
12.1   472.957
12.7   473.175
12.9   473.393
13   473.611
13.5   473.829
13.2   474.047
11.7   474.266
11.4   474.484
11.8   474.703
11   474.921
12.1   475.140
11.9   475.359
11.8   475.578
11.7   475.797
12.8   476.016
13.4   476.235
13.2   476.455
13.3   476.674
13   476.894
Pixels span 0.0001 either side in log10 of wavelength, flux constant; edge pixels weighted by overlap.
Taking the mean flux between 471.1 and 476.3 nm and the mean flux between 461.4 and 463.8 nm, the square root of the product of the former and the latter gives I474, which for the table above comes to 12.6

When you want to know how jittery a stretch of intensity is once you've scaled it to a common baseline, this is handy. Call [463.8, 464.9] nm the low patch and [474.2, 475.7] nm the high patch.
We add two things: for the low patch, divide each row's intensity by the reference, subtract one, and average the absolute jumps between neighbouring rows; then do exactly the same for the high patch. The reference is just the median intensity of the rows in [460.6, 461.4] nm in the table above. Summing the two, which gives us 0.095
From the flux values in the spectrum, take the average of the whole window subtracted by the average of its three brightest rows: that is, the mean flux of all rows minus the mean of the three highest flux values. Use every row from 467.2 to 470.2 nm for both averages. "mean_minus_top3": -1.0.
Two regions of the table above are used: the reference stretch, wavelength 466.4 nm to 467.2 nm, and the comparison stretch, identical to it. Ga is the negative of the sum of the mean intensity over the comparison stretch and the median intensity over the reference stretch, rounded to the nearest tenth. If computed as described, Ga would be -24.4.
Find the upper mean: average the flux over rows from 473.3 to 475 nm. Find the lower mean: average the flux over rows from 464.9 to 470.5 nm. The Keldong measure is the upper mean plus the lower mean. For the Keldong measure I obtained 25.1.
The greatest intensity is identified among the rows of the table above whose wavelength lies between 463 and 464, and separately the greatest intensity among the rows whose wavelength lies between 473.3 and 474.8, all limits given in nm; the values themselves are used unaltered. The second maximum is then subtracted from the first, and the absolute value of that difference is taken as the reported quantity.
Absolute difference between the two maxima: 0.80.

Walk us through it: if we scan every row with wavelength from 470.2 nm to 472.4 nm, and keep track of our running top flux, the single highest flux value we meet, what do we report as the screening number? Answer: 14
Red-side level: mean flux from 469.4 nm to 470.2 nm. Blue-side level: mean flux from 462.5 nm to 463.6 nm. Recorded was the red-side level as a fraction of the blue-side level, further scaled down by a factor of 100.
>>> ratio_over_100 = 0.0111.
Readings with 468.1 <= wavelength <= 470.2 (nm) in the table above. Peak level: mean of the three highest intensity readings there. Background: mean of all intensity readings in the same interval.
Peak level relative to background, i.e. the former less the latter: 0.72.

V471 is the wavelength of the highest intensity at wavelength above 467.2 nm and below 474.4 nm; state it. 469.053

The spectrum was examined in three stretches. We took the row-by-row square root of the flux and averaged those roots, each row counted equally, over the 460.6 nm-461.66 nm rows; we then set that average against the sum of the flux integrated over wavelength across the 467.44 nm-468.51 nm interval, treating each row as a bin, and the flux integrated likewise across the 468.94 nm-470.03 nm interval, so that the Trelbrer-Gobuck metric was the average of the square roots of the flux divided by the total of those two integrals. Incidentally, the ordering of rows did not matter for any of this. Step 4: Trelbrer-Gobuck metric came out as 0.129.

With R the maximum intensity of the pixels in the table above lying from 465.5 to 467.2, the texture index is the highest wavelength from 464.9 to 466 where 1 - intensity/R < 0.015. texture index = 465.609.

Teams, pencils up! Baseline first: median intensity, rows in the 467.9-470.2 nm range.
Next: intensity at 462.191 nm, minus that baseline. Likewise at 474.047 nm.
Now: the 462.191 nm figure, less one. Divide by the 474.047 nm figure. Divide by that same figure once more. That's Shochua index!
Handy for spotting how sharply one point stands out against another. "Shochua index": -90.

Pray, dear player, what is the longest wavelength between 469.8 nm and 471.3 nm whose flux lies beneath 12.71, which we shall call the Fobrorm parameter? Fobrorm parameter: 470.567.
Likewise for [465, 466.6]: 466.468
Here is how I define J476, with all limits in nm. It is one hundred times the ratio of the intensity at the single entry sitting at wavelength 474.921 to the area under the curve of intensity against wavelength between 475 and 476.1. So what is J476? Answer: 83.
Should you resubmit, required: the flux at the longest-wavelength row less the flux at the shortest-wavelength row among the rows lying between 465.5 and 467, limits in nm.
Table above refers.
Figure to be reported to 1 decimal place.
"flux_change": -1.6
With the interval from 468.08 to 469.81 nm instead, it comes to 1.6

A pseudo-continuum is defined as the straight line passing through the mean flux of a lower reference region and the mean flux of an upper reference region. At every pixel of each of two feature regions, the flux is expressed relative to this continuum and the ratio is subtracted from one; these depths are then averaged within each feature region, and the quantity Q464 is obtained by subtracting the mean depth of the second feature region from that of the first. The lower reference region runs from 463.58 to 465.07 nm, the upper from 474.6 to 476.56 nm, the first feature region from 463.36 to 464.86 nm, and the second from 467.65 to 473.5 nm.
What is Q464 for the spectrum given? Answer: 0.07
